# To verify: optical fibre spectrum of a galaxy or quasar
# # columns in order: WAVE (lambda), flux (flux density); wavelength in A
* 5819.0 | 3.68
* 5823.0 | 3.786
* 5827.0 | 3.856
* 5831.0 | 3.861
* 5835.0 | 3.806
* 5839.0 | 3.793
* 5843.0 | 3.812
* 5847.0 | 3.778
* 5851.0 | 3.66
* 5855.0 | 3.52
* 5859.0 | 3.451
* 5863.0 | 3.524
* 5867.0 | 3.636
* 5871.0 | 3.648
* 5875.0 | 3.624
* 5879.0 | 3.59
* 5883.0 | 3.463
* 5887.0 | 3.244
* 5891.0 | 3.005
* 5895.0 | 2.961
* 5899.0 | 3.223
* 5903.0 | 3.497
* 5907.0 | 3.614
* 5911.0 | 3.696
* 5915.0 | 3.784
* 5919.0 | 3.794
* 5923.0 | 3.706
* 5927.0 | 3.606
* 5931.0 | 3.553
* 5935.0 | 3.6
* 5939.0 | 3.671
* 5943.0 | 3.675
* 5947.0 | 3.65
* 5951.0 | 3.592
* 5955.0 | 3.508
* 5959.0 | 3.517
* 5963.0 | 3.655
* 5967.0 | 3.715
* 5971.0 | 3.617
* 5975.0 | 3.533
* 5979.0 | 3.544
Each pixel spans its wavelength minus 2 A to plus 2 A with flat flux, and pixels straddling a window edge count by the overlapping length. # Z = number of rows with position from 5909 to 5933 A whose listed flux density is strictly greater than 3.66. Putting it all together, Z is 4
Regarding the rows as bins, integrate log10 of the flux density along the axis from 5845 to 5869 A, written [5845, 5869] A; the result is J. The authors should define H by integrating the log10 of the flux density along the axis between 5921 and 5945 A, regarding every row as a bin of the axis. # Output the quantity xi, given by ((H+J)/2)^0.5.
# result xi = 3.66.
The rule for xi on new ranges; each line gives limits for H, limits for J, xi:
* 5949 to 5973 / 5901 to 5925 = 3.67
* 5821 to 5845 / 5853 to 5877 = 3.69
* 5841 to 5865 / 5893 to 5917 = 3.63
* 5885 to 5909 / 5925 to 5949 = 3.59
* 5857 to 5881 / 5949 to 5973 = 3.65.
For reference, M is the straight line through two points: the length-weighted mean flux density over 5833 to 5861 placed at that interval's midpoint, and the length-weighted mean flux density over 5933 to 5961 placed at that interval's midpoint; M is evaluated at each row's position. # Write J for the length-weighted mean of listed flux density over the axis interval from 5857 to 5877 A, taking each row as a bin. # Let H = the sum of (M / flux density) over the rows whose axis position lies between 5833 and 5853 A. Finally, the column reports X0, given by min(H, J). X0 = 3.58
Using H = 4.90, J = 3.58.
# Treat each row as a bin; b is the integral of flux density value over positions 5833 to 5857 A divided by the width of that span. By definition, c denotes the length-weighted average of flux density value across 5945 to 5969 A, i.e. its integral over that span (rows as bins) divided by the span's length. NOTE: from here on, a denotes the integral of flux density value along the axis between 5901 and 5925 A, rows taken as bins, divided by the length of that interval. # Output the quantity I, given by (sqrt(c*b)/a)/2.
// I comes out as 0.498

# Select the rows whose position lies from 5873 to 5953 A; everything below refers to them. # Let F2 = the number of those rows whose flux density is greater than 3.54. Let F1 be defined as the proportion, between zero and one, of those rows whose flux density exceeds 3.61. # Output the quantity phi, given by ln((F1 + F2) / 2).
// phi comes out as 1.98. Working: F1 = 0.45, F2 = 14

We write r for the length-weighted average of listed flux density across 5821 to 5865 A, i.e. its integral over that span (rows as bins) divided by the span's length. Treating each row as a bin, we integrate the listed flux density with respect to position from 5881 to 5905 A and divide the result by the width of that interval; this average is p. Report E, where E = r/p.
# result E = 1.15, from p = 3.23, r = 3.71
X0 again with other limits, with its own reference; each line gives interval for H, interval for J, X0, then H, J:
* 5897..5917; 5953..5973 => 3.60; 5.12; 3.60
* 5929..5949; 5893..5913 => 3.40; 4.97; 3.40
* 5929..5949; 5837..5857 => 3.71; 4.97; 3.71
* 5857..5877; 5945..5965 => 3.58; 5.13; 3.58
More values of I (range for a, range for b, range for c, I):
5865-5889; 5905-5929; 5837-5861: 0.521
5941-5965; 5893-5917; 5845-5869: 0.490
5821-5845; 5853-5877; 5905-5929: 0.476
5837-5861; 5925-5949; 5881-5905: 0.467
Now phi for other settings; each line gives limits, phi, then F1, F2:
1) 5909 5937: 1.33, 0.57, 7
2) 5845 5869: 0.56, 0.50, 3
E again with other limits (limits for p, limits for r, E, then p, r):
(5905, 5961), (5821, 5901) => 0.98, 3.64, 3.56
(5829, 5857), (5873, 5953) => 0.94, 3.75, 3.53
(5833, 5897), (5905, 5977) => 1.03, 3.53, 3.64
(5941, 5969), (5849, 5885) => 0.99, 3.62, 3.57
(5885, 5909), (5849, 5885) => 1.10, 3.26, 3.57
